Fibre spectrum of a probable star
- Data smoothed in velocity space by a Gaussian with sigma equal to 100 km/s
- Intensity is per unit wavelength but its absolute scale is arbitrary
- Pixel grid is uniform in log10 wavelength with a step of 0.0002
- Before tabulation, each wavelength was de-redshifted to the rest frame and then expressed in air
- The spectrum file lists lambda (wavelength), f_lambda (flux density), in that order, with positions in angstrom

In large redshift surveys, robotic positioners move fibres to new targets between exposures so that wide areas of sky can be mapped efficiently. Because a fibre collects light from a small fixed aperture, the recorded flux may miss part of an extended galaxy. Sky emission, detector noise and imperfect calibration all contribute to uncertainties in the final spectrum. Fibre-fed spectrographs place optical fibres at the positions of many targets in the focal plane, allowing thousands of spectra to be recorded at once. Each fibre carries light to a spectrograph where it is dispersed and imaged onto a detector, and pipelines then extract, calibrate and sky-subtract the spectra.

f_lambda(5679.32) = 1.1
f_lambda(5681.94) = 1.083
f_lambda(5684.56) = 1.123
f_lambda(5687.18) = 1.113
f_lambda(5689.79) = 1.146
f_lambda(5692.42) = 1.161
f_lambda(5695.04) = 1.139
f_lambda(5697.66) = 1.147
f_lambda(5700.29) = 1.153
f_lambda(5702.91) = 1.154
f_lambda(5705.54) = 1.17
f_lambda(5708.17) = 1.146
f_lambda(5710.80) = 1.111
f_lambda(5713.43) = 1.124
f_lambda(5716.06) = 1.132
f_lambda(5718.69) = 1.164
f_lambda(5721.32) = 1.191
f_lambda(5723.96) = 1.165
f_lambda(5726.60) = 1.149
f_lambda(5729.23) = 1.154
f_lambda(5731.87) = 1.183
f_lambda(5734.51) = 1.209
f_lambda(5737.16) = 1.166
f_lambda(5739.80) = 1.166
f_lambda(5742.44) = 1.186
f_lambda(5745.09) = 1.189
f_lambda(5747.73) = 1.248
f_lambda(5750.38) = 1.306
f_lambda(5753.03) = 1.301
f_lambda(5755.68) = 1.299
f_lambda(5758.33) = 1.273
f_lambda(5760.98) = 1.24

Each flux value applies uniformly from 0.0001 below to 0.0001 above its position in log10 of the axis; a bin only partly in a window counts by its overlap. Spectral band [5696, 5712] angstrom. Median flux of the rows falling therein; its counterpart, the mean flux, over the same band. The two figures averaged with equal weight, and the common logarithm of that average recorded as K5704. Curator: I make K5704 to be 0.060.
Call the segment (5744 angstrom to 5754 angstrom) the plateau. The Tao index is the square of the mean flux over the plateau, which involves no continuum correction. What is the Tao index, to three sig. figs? 1.59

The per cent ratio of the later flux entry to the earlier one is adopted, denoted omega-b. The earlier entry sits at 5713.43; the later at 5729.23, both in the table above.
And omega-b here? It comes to 103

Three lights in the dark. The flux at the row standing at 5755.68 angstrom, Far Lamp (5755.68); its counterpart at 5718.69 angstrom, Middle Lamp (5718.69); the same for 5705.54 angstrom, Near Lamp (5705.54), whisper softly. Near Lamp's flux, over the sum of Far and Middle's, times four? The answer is 1.90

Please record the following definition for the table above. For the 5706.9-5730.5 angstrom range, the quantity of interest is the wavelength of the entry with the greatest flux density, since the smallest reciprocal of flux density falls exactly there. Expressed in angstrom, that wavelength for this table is 5721.32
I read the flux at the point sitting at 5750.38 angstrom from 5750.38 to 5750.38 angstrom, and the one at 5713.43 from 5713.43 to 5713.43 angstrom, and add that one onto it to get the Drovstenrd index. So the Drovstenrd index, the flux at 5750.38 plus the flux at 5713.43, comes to 2.43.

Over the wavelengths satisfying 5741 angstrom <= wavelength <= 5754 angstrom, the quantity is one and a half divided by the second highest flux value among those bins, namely 1.15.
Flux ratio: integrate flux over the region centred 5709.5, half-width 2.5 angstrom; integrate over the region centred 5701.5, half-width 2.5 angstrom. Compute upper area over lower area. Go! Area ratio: 0.98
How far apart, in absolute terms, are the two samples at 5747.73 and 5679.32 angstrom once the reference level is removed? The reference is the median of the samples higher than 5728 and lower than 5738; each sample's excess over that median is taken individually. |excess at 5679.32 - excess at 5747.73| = 0.15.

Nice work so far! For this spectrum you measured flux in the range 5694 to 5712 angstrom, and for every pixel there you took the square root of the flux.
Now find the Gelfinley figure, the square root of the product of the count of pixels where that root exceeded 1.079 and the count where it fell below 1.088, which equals 2.6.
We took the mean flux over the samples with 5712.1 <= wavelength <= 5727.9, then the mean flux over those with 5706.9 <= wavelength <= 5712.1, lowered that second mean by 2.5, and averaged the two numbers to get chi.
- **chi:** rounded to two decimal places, -0.11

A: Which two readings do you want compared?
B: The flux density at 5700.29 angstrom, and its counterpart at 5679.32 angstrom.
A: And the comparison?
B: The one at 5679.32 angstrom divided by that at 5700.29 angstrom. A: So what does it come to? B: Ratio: 0.95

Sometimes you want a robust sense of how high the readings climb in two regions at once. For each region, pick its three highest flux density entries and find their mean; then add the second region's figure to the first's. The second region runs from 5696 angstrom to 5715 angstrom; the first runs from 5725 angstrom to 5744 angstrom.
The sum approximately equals 2.35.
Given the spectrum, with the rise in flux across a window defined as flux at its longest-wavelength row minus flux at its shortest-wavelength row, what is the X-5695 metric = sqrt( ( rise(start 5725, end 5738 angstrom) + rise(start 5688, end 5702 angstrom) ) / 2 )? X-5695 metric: 0.11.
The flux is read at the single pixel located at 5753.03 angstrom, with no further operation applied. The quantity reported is 1.301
